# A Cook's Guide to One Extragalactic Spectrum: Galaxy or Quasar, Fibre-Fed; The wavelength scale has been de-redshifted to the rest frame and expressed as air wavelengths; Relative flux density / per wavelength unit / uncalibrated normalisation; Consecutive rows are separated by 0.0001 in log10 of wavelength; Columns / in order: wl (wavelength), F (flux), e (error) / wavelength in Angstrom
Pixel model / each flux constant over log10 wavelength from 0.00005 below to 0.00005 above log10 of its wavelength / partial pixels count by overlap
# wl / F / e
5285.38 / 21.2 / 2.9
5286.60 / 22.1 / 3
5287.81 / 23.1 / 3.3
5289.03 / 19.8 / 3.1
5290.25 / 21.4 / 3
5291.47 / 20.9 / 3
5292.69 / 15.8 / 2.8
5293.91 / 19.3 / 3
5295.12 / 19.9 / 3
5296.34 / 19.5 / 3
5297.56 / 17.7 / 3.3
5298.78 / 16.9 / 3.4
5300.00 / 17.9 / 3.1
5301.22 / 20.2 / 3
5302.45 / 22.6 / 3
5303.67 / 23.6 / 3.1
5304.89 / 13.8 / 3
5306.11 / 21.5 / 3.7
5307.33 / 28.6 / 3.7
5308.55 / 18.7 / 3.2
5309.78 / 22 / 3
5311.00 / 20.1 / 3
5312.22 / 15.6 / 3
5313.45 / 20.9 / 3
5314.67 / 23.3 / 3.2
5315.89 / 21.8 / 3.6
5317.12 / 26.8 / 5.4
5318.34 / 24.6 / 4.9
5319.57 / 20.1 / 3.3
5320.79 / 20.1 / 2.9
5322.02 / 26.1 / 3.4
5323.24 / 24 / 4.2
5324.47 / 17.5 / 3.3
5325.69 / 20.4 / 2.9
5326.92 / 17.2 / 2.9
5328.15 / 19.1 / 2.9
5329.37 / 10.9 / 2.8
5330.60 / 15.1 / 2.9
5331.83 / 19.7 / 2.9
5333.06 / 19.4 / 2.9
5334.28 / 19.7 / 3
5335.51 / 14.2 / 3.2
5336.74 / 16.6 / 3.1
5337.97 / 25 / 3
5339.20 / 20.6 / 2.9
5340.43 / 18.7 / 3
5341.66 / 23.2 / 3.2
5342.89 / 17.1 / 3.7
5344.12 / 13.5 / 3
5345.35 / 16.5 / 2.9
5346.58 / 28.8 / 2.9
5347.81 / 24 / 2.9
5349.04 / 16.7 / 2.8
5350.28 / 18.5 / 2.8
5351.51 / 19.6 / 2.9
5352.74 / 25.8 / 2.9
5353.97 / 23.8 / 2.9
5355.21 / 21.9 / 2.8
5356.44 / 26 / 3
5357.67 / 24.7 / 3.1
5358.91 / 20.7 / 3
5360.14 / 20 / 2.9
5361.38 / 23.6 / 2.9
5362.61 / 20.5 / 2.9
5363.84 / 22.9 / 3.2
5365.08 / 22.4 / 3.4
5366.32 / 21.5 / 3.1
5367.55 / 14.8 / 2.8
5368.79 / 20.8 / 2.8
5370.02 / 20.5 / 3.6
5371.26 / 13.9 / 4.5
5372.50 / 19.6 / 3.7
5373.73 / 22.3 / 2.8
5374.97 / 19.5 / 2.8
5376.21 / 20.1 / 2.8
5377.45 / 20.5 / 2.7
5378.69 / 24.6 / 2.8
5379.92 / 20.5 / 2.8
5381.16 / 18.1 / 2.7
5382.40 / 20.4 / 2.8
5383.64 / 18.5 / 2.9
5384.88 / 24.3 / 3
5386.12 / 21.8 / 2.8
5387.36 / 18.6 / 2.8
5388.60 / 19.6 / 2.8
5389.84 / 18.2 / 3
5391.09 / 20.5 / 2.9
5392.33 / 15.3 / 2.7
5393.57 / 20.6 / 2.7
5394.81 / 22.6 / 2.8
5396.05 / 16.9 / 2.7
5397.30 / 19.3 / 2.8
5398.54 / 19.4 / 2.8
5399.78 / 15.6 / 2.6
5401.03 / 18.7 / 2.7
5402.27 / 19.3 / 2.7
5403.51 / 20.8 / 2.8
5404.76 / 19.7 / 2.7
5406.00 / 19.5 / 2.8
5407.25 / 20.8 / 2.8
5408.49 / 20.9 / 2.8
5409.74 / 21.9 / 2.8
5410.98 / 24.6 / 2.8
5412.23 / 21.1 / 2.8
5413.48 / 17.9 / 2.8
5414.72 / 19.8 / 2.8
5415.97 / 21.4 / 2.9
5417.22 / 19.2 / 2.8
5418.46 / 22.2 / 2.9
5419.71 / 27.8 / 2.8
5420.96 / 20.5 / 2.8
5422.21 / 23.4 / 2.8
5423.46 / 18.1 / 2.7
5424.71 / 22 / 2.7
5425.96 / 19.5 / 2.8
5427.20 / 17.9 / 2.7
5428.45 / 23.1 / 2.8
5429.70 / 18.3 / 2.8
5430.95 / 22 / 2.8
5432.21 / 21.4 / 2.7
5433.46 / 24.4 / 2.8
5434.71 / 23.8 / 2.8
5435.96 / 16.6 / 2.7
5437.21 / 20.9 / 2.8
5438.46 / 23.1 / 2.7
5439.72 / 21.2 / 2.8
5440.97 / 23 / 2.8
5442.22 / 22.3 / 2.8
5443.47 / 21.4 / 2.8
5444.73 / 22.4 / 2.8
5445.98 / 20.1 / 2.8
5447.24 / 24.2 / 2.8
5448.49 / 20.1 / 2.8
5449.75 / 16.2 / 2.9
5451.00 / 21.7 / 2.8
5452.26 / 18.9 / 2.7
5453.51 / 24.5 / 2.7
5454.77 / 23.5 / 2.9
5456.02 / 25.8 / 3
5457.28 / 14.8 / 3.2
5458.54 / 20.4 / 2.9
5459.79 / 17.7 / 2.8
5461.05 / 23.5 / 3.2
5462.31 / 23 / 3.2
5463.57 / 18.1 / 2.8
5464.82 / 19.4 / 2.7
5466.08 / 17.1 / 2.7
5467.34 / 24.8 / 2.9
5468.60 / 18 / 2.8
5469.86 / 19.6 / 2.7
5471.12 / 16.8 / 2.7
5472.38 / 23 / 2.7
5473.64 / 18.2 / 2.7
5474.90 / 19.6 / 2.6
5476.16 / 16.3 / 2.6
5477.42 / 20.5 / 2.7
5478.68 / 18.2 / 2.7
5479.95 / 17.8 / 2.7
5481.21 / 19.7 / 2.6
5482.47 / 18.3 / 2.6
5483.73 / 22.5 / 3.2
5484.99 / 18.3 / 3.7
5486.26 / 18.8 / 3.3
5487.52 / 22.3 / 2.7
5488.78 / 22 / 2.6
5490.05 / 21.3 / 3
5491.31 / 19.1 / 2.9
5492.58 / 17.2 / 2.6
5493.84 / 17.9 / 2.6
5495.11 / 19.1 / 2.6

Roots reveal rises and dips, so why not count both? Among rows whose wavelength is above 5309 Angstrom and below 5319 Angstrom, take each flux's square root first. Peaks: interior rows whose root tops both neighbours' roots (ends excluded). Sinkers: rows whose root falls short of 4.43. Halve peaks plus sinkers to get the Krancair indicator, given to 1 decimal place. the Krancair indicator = 1.5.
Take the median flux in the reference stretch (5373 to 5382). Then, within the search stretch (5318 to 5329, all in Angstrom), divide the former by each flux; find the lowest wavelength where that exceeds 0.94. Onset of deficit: 5319.57 Angstrom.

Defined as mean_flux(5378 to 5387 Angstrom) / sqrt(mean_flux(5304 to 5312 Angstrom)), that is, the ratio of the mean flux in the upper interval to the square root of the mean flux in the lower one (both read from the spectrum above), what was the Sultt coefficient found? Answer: 4.6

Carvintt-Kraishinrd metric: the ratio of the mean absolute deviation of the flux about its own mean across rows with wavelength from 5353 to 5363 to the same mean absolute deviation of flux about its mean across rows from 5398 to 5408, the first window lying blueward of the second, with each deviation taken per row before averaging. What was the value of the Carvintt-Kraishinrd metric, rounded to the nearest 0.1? 1.8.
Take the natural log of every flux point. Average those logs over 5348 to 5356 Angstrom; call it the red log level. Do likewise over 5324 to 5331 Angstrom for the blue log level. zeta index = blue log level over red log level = 0.92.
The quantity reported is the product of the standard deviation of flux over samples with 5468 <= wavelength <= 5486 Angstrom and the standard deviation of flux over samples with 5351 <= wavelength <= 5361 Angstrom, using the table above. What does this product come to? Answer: 5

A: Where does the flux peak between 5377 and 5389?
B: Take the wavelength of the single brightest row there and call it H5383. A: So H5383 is 5378.69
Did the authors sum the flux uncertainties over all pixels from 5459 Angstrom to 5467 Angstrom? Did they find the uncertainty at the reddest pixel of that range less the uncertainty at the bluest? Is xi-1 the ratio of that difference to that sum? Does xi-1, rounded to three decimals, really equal -0.006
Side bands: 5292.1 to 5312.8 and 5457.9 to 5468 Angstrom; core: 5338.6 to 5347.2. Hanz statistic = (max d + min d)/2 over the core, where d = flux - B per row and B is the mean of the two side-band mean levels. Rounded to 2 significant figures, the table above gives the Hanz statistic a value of 1.1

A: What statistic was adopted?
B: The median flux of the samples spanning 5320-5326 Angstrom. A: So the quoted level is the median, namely 20.4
